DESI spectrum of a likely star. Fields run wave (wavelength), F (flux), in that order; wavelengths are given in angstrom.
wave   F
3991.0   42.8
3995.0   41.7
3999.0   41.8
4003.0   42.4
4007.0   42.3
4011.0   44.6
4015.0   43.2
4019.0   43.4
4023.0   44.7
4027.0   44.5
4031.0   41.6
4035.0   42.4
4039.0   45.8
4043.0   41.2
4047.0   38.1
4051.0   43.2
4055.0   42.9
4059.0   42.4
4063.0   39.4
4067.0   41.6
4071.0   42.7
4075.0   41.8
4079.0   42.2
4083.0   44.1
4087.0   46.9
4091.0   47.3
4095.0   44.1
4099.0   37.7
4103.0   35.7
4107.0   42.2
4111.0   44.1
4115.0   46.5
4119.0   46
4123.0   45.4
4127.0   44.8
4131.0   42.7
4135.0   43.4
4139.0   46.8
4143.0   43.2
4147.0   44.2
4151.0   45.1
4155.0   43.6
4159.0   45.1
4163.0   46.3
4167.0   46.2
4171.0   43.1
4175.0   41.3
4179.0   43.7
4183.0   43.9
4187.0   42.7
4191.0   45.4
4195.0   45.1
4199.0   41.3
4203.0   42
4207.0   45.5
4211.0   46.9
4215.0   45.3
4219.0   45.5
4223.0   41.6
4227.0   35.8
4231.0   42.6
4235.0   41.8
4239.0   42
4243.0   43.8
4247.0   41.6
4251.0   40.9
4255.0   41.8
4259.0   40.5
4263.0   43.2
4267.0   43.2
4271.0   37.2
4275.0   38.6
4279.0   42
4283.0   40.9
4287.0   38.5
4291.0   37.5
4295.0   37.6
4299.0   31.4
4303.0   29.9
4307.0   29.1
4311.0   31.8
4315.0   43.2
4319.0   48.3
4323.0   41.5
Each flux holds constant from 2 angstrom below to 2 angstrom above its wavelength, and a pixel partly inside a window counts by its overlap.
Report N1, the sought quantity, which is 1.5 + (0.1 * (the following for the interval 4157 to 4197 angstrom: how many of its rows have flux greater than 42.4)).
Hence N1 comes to 2.4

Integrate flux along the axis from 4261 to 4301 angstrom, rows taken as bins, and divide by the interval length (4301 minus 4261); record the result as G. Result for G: 39.0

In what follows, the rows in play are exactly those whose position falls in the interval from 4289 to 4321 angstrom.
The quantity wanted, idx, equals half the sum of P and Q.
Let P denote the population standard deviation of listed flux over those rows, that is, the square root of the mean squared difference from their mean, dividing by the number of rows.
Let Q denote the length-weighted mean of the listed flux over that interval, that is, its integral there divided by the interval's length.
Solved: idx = 21.3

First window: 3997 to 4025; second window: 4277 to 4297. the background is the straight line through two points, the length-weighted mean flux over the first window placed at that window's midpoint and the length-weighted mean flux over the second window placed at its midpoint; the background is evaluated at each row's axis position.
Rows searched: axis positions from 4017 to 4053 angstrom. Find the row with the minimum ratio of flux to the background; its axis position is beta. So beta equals 4047.0 angstrom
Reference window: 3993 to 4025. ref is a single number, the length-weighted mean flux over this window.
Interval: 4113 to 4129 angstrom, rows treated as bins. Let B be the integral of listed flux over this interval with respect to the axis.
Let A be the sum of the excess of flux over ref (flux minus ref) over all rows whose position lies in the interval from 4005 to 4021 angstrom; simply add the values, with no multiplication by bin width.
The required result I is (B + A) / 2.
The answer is 366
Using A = 1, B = 731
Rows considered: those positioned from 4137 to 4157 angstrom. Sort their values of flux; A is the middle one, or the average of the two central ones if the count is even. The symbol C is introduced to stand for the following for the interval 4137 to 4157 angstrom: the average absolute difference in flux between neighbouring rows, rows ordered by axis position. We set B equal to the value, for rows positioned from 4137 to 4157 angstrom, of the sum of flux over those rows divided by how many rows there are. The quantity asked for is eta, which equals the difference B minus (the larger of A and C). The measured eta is 0.4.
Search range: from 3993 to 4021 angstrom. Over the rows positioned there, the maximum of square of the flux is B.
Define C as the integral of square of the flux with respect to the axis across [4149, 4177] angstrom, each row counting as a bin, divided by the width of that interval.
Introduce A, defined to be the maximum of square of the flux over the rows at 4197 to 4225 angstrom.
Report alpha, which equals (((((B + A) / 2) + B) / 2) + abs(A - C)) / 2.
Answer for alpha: 1134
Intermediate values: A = 2200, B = 1989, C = 1973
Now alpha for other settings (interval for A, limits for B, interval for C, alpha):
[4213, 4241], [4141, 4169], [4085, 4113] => 1183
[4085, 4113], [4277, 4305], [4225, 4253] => 1208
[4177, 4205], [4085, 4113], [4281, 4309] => 1506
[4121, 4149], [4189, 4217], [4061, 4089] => 1281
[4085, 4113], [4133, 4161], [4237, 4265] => 1338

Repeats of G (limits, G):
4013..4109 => 42.5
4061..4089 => 42.7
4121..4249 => 43.7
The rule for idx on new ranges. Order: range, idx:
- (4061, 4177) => 23.1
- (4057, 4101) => 22.7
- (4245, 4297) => 21.2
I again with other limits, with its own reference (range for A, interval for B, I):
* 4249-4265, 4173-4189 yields 340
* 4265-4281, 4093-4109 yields 314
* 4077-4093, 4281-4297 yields 313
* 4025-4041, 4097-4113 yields 321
